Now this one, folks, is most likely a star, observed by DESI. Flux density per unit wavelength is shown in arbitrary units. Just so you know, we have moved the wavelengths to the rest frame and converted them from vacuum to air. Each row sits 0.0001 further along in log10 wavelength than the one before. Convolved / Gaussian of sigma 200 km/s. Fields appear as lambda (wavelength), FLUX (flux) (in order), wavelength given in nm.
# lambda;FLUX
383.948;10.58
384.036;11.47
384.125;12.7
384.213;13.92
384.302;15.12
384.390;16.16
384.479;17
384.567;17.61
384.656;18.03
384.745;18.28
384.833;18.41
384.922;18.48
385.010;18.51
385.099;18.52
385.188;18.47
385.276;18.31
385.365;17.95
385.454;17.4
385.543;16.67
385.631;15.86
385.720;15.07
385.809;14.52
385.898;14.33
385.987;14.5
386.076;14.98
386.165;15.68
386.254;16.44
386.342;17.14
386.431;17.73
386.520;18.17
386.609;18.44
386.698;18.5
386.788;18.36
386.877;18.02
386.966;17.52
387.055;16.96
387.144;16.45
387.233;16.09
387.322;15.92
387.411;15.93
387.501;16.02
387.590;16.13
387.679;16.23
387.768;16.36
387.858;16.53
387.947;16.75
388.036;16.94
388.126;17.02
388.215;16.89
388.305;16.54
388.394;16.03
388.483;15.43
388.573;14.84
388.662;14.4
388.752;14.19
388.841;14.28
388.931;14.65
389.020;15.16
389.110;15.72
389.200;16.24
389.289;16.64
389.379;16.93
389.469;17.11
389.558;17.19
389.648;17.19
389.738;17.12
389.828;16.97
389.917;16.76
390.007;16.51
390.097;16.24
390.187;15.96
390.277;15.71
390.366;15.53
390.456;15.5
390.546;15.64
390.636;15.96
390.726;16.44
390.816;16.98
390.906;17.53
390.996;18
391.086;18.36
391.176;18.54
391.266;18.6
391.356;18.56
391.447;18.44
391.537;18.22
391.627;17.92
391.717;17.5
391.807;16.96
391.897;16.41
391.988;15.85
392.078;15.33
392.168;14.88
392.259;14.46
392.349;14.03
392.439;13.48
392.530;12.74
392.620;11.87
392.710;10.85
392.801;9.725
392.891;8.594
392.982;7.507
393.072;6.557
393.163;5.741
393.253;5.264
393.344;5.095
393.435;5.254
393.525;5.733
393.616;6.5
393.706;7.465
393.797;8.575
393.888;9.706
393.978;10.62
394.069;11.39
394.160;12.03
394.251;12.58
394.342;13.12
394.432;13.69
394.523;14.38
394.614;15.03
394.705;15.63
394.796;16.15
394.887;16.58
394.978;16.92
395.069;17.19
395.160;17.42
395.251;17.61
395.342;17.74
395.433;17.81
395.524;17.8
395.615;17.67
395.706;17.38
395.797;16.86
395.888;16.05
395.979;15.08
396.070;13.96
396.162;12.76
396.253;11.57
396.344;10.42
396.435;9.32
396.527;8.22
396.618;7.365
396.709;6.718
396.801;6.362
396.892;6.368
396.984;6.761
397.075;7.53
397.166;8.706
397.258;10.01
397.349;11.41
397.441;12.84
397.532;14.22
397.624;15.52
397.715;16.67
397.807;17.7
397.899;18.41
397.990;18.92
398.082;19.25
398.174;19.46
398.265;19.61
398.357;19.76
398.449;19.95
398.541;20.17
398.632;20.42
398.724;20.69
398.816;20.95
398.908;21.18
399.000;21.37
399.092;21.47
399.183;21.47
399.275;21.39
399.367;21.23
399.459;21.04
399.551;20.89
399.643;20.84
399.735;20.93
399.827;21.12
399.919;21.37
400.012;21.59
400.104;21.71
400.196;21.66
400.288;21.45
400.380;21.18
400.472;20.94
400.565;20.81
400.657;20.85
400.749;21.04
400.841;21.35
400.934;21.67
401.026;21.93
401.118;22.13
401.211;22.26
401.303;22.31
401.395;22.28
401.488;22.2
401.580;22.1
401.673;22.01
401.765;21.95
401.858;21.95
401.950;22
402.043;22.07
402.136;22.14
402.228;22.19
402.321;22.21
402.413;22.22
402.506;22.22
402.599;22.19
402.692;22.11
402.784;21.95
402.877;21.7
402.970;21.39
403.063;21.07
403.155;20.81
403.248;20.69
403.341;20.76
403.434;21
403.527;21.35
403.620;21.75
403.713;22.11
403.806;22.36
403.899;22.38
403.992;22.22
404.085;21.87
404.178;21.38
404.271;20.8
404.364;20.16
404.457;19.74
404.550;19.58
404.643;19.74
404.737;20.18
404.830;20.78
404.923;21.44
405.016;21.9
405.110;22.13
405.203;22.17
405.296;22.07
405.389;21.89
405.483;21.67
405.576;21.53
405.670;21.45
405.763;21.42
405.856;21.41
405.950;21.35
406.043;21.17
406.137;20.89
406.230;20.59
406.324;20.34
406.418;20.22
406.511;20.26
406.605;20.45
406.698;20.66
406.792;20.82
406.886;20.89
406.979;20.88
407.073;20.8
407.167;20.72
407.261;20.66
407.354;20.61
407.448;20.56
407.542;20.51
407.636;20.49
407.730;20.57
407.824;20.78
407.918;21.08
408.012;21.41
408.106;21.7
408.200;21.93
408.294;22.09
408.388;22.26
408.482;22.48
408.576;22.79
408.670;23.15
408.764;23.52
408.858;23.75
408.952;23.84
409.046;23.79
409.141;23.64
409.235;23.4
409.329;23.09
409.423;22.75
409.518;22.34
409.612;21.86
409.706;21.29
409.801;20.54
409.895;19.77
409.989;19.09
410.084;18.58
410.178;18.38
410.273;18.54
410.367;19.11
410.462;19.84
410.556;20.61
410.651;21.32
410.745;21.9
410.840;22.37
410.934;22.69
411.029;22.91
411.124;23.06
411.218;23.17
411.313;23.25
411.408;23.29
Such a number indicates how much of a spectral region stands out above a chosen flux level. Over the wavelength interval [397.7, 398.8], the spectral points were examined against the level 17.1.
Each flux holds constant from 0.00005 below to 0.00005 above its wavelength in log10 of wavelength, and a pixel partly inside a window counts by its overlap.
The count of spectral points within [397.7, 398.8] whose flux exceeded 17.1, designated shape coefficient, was 11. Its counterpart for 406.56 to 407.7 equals 12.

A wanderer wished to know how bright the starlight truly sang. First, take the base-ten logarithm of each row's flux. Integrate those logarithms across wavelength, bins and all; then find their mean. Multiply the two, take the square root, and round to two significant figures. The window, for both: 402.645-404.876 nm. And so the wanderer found 2.0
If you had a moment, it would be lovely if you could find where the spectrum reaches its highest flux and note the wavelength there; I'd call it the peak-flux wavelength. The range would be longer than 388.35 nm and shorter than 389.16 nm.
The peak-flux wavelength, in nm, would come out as 388.394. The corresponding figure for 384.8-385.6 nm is 385.099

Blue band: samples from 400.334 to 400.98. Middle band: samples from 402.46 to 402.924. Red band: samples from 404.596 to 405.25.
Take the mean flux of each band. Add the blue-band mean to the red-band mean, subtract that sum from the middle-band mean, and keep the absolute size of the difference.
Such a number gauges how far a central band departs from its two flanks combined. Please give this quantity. 20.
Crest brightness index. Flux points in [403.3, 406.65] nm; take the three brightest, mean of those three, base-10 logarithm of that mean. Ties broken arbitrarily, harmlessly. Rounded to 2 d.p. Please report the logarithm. 1.35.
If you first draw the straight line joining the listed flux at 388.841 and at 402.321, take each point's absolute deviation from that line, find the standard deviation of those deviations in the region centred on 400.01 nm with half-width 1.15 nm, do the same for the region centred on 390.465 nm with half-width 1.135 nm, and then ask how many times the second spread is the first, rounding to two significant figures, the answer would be 2.6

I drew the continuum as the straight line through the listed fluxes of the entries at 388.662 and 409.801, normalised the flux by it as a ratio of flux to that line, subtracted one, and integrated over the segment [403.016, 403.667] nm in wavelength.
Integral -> 0.08 nm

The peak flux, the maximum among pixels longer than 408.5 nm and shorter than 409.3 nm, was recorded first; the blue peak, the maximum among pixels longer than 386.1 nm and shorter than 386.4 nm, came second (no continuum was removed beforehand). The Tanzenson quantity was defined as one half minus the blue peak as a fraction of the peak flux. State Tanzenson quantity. -0.22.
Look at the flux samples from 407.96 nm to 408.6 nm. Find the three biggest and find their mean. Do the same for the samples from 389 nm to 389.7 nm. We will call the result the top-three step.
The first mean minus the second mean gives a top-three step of 5.3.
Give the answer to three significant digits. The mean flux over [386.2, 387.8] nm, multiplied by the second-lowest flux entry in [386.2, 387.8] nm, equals 271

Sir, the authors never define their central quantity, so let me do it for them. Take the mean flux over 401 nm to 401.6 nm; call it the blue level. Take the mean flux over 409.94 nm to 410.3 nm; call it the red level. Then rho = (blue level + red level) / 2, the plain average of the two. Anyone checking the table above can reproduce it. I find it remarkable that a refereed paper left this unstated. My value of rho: 20.4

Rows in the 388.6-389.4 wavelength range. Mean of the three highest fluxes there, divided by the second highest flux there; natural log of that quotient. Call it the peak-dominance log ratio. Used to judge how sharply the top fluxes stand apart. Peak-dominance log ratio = -0.0022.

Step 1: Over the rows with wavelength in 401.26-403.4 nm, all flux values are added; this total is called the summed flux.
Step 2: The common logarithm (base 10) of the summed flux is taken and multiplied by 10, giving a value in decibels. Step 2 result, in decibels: 27.0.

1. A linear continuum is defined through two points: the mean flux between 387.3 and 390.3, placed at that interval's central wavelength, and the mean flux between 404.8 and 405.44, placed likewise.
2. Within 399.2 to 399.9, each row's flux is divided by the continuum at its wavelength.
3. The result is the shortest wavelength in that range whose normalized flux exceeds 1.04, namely 399.275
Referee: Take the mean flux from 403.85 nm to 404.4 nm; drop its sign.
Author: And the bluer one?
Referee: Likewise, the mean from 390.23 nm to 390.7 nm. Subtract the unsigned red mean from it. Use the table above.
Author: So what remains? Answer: -5.8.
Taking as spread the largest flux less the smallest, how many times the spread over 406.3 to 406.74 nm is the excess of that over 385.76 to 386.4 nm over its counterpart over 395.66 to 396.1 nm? -1.4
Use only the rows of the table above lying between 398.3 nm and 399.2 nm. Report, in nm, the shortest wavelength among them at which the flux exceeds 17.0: 398.357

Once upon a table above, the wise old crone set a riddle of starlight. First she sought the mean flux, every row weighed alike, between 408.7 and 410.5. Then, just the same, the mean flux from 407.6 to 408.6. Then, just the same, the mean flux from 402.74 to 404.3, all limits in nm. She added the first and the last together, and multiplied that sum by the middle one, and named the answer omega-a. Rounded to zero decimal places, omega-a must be 927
